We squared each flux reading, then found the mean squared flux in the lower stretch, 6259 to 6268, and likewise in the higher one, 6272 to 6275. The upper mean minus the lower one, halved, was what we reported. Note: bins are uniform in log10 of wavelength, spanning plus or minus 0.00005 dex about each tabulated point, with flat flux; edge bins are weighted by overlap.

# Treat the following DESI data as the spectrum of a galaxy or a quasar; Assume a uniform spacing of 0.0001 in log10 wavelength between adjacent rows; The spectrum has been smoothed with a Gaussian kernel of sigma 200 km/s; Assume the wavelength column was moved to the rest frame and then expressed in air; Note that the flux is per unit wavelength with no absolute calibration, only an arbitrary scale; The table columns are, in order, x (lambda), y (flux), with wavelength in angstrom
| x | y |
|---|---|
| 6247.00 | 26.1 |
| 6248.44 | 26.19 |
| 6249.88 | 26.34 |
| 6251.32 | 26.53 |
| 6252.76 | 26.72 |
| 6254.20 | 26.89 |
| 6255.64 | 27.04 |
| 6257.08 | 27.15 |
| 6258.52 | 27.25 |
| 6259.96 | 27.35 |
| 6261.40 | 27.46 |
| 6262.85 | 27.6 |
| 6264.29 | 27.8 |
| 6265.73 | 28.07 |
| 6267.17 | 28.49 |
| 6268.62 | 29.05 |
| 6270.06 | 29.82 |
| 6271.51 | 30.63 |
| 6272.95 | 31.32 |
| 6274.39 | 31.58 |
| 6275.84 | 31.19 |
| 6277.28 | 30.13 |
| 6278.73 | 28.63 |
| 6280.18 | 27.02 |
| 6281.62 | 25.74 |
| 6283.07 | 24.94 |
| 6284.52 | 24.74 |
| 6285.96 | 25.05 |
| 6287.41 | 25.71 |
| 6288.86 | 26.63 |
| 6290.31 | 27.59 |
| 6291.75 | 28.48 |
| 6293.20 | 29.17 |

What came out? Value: 108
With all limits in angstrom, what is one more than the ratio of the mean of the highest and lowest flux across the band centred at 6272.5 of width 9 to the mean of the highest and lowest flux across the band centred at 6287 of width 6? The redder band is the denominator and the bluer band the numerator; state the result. 2.18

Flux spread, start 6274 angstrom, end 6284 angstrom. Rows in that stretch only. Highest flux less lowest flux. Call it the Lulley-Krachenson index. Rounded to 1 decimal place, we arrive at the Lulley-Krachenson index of 6.6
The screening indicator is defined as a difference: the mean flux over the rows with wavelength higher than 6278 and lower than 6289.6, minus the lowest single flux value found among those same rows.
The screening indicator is 1.3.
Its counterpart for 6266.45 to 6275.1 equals 1.7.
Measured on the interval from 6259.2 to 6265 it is 0.2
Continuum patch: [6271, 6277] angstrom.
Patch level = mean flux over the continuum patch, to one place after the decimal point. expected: 31.2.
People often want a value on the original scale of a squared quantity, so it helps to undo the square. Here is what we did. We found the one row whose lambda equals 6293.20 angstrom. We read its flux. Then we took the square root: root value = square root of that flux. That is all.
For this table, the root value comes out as 5.40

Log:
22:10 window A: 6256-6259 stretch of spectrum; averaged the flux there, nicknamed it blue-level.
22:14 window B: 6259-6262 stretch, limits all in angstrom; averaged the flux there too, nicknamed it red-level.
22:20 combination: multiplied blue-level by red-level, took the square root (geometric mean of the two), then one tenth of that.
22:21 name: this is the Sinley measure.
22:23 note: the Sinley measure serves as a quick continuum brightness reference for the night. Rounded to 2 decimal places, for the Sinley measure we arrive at 2.73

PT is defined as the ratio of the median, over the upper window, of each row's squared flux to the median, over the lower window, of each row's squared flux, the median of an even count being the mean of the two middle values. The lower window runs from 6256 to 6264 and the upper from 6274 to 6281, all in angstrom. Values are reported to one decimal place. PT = 1.2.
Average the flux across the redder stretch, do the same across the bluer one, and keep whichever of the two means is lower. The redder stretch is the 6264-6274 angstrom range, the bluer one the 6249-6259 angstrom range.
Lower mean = 26.8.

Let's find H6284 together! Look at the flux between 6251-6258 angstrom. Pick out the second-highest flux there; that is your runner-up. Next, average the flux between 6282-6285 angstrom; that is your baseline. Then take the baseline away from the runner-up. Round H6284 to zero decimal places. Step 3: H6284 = 2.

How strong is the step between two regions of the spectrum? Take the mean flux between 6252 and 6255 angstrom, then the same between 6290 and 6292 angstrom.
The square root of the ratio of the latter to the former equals 1.02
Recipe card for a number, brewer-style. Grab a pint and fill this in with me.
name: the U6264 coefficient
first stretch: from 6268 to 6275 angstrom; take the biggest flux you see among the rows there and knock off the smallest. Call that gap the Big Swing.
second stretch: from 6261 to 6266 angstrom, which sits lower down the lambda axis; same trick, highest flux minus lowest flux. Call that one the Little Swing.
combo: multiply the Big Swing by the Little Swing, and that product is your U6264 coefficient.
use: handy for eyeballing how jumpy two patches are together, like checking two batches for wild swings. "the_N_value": 1.5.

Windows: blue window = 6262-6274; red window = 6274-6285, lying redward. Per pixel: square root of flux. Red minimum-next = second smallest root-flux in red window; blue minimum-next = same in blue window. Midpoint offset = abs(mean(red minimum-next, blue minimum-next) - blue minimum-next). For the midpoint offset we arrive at 0.14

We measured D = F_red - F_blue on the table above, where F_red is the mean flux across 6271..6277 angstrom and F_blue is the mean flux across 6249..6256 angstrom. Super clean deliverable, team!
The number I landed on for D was 4.5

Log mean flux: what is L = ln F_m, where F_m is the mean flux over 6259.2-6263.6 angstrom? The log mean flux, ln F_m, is 3.31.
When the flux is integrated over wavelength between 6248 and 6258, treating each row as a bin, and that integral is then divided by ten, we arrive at 27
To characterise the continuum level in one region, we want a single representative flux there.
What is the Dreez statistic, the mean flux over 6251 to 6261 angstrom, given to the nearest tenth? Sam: 27.0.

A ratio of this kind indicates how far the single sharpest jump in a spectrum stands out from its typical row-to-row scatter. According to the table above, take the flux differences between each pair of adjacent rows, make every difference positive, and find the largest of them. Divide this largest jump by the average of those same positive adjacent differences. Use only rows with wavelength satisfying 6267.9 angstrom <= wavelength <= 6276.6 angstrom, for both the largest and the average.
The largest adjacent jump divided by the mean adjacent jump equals 1.4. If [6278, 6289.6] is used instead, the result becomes 1.9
